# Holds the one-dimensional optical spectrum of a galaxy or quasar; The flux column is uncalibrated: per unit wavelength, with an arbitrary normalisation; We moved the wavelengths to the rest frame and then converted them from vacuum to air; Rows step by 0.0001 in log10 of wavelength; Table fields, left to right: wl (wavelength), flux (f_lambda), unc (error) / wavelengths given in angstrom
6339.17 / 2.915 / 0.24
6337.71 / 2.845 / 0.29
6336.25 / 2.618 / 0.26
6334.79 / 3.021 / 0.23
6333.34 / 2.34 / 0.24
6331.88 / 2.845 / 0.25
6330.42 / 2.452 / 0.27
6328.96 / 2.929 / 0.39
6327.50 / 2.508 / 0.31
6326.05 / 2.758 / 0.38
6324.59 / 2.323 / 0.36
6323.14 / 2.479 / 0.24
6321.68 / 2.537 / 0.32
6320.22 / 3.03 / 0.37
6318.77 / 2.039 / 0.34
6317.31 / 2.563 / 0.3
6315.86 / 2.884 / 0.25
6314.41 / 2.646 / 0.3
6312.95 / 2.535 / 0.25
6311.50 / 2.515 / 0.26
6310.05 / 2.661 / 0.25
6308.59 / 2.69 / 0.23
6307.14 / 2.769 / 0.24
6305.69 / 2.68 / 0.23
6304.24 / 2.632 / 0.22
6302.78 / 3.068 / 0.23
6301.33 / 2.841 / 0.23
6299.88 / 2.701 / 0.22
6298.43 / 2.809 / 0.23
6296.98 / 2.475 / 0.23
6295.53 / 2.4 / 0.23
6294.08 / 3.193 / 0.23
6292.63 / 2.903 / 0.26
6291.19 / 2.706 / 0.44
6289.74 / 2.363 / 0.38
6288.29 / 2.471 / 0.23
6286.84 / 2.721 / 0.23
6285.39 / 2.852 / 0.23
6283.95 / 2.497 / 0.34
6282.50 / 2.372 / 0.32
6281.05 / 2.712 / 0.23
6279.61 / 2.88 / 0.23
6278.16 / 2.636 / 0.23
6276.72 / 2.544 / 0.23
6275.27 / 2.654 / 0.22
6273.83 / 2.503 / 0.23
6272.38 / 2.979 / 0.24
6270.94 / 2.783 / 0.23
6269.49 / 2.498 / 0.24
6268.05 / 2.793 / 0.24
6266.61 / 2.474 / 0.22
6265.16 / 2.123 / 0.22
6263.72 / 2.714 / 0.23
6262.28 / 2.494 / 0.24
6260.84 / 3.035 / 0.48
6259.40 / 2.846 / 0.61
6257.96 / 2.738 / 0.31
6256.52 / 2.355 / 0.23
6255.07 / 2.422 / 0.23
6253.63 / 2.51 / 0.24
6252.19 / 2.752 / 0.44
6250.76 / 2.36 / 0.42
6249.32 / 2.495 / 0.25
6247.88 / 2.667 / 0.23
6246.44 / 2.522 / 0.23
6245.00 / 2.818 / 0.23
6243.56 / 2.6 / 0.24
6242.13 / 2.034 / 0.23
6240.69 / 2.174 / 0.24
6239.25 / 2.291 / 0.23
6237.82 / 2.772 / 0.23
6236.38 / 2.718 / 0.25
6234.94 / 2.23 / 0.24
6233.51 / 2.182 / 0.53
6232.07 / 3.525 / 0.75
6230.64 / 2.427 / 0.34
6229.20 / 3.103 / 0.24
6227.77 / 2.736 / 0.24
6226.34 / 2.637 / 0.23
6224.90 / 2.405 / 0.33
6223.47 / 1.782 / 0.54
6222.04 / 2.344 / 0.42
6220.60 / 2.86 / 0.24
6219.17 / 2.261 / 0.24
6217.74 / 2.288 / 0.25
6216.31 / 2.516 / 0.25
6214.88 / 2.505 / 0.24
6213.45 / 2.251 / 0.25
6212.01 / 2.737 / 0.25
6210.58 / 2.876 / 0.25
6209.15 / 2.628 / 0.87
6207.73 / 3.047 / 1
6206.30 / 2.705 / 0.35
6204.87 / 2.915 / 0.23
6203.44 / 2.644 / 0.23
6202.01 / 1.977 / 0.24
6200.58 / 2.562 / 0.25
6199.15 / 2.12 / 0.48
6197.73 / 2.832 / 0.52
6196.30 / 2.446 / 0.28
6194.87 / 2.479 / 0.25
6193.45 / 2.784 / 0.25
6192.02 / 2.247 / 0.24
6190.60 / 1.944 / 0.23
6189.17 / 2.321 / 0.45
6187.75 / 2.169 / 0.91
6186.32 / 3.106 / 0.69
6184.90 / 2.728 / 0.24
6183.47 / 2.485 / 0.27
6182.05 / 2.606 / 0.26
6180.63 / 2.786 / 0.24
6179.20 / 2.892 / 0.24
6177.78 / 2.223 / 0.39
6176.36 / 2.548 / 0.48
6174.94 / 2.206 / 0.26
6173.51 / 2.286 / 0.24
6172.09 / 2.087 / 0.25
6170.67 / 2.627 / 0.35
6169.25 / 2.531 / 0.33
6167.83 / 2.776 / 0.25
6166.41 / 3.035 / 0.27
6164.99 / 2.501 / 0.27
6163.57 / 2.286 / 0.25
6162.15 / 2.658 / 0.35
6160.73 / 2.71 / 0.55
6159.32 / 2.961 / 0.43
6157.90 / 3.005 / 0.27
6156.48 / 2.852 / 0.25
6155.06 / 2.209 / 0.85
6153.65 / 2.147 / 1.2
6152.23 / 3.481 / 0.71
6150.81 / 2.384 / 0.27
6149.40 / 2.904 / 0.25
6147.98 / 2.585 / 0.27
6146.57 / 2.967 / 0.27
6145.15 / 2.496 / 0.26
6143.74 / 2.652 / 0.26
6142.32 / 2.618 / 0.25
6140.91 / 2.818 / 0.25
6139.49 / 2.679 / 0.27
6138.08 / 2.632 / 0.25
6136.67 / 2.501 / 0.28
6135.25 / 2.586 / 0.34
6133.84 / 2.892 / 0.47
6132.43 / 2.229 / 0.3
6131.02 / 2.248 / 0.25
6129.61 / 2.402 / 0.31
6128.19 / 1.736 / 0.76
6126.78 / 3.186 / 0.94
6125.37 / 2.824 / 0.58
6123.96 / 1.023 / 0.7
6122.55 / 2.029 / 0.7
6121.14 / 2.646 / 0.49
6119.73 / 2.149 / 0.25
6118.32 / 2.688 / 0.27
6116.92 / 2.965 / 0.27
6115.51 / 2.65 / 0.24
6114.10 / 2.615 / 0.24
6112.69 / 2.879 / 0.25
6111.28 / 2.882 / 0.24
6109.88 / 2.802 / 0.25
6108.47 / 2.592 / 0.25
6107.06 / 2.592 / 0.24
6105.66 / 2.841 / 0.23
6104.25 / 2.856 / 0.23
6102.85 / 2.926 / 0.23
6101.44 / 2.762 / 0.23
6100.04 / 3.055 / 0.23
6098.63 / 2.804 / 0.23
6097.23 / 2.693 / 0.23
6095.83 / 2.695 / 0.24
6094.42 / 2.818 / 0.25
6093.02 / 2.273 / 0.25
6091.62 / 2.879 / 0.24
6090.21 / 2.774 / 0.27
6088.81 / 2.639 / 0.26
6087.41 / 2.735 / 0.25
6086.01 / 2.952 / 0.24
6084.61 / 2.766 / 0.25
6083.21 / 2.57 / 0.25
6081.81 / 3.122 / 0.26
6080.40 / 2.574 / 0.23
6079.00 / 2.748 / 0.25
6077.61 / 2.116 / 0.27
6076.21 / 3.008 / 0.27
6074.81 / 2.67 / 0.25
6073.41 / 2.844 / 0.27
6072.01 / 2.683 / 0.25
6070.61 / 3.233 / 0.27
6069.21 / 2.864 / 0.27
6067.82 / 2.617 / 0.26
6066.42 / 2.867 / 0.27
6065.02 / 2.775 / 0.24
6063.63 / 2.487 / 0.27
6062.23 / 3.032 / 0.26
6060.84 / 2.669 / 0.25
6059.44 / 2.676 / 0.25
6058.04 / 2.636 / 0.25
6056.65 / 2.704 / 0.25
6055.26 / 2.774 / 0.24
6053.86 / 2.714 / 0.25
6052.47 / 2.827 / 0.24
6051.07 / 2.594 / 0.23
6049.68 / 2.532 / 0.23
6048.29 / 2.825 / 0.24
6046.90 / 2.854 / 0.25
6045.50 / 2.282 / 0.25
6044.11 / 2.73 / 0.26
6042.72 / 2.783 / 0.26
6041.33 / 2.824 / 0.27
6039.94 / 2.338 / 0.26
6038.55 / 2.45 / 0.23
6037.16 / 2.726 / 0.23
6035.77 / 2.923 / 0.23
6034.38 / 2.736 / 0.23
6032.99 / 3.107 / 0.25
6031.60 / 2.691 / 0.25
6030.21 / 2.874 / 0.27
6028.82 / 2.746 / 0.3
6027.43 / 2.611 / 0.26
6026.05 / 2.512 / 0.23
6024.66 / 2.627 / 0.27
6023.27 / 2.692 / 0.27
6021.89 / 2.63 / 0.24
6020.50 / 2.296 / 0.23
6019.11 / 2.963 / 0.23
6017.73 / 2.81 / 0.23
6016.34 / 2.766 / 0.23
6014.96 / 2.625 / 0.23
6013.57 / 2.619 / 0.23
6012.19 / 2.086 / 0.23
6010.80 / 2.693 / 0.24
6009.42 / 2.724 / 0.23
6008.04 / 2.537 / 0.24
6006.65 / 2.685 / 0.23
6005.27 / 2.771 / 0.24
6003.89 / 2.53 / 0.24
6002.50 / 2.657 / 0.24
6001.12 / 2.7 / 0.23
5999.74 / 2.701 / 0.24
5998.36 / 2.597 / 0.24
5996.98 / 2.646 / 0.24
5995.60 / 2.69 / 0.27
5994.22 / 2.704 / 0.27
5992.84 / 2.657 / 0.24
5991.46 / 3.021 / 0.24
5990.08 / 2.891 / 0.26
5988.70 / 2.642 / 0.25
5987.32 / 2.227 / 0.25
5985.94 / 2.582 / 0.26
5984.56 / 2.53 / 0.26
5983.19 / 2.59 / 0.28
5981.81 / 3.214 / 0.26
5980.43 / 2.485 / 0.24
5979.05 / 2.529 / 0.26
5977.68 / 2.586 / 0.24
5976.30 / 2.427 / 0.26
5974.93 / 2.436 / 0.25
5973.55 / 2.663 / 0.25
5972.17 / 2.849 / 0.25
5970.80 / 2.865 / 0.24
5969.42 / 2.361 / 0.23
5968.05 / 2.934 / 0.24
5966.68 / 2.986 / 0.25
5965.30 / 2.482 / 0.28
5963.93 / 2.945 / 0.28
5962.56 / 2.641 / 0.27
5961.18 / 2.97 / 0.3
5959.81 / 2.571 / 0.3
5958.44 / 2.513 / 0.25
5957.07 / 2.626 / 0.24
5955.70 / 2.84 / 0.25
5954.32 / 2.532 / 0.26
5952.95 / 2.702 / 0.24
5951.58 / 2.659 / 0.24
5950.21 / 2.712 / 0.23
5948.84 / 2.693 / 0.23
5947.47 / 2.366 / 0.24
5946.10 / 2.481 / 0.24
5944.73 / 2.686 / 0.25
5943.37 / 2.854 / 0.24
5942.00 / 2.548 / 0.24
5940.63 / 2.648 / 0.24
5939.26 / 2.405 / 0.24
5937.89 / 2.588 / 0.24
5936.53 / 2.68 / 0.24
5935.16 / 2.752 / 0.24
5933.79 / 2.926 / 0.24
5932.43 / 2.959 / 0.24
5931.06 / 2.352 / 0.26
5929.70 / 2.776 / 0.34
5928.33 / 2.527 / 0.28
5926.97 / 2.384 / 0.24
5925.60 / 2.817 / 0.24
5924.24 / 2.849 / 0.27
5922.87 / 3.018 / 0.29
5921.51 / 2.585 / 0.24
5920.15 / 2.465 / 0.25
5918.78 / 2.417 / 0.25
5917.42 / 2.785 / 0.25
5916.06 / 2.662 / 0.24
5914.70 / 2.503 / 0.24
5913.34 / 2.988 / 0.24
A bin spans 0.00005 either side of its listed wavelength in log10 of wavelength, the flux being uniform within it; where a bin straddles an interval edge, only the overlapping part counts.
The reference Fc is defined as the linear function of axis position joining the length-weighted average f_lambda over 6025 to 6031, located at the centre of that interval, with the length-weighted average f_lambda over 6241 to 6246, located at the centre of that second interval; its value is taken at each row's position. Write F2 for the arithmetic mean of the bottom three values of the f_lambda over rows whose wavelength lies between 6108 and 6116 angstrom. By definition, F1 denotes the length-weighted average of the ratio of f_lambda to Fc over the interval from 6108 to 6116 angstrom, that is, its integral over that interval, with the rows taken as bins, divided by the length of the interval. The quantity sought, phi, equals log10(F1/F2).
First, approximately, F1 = 1.056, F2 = 2.62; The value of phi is -0.39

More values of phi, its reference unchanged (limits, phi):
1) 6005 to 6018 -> -0.40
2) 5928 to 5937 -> -0.41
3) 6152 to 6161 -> -0.34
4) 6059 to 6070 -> -0.40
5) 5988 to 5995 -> -0.42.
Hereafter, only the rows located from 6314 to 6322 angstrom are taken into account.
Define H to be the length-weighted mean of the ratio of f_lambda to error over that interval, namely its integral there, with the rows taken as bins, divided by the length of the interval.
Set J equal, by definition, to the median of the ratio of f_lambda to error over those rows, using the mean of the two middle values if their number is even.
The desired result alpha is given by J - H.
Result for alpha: -0.2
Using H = 8.5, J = 8.4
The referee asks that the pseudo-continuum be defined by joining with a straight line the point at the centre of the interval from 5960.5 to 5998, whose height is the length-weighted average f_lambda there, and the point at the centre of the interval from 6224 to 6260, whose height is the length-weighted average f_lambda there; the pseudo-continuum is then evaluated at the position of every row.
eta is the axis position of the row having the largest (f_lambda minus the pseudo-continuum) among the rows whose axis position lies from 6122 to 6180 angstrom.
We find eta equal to 6152.23 angstrom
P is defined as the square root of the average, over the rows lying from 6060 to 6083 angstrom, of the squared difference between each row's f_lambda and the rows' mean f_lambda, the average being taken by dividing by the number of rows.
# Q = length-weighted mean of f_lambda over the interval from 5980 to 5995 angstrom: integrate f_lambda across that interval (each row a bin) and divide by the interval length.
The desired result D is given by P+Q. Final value 2.95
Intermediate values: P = 0.26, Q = 2.69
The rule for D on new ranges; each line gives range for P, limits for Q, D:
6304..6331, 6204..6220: 2.83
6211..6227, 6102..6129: 2.85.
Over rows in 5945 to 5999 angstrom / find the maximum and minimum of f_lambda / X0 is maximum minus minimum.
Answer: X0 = 1.0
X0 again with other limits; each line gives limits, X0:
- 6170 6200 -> 1.2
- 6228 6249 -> 1.5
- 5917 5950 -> 0.7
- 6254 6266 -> 0.9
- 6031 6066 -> 0.8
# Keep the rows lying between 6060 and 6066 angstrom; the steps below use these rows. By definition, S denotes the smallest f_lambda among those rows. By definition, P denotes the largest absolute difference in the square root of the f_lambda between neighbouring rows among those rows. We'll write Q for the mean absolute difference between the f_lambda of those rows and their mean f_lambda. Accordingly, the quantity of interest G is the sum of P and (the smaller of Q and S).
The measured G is 0.33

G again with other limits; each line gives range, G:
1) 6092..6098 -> 0.34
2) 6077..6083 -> 0.50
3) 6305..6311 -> 0.06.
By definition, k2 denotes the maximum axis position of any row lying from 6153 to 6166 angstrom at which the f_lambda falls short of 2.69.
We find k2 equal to 6164.99 angstrom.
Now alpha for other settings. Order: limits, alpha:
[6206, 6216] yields 1.0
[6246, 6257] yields 1.0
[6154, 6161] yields -0.4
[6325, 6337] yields 0.0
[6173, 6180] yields 0.3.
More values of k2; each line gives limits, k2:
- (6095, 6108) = 6107.06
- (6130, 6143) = 6142.32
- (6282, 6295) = 6289.74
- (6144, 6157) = 6155.06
